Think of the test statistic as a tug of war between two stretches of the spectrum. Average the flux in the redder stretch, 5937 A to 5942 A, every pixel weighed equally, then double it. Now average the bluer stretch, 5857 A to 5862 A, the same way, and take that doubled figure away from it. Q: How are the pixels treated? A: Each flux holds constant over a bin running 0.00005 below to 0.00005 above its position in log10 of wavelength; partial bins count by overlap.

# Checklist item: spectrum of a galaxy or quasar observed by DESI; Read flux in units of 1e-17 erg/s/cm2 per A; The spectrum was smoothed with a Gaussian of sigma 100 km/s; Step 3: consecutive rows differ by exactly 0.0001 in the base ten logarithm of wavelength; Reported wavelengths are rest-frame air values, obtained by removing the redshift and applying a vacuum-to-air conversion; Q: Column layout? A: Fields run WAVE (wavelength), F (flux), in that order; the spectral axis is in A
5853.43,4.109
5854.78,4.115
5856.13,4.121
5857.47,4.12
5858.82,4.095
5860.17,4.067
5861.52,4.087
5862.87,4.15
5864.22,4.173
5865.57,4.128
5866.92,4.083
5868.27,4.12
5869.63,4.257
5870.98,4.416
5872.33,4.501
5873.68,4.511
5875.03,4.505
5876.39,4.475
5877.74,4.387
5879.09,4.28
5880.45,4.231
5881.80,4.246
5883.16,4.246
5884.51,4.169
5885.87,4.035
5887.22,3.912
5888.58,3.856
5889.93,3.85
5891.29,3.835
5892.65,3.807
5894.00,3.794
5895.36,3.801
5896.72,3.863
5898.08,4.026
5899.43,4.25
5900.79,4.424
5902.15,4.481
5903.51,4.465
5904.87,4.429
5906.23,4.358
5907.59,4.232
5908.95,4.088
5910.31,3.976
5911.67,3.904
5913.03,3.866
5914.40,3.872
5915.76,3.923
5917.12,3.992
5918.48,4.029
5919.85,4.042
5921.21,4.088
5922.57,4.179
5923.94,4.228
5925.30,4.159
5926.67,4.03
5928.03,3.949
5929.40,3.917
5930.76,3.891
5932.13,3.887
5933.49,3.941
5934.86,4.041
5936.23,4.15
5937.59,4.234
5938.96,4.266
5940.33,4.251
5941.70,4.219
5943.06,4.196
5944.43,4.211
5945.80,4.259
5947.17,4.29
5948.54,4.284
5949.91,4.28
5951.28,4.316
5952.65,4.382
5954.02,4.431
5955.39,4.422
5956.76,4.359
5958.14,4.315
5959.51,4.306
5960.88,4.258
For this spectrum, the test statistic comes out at -4.39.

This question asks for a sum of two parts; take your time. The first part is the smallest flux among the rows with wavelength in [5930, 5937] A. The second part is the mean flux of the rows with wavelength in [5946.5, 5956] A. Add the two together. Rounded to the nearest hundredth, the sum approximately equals 8.23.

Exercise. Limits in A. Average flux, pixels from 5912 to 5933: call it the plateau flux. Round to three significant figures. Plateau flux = 4.00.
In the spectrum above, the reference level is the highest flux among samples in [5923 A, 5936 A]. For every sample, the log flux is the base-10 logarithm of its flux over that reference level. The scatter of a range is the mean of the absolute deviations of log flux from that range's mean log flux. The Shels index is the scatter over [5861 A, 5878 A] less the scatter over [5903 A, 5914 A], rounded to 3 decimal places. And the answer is -0.005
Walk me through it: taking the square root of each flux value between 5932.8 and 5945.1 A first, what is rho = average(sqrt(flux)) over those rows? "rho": 2.04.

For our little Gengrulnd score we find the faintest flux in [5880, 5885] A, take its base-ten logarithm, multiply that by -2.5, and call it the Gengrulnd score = -1.55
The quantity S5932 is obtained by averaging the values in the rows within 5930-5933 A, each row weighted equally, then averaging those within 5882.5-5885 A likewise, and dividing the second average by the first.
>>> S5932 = 1.08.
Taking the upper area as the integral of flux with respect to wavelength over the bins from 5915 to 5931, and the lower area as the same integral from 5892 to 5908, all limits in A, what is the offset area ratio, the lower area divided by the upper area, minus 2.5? -1.47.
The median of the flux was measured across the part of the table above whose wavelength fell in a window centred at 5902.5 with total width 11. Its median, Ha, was 4.4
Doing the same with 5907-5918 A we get 3.9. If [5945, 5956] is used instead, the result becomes 4.3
